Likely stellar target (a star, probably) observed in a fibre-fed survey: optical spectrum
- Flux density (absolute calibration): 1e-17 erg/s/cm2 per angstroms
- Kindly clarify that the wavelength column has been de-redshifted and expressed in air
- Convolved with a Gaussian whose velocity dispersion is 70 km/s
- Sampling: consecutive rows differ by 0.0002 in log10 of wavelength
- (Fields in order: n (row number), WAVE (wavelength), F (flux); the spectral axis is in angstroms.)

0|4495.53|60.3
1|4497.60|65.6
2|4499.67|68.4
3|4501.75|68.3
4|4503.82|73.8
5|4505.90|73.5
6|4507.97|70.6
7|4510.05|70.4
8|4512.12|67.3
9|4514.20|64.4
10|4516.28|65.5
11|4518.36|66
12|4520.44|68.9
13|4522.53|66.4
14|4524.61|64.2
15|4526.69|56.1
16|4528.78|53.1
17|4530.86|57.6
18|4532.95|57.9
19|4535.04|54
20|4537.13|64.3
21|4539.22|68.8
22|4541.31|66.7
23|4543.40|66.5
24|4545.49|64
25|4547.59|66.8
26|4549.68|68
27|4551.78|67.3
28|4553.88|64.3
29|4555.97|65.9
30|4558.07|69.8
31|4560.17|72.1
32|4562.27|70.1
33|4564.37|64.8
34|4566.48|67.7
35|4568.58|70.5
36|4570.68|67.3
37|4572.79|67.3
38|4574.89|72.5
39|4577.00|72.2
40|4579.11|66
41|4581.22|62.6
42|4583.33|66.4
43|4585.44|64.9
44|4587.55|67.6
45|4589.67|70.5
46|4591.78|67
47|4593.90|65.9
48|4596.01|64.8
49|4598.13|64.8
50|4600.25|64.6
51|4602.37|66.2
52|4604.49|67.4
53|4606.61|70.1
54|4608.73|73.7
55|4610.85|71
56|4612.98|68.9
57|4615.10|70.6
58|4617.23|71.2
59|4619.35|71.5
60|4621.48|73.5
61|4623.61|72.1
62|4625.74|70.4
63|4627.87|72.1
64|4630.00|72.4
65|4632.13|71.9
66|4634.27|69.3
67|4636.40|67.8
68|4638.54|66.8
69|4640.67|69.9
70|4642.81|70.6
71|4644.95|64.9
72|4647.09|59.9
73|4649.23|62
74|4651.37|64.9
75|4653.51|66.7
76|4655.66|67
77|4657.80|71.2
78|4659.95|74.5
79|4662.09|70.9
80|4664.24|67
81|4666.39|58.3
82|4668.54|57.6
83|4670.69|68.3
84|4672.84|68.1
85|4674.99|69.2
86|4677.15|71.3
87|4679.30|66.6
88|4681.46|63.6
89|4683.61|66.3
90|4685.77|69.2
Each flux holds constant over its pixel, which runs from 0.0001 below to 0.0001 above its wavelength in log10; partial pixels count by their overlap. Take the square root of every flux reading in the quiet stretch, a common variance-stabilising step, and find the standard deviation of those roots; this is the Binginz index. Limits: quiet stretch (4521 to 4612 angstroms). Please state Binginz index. 0.29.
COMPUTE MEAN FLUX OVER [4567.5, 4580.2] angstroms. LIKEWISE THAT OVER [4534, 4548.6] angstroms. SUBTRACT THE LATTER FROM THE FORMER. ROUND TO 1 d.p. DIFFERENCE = 4.9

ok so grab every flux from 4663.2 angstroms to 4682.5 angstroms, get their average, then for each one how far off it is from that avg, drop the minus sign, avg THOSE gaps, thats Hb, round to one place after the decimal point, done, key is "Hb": 3.8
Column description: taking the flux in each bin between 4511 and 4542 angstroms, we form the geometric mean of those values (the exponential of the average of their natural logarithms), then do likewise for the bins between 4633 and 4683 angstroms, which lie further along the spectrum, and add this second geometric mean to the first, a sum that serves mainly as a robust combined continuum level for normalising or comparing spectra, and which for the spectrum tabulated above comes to 129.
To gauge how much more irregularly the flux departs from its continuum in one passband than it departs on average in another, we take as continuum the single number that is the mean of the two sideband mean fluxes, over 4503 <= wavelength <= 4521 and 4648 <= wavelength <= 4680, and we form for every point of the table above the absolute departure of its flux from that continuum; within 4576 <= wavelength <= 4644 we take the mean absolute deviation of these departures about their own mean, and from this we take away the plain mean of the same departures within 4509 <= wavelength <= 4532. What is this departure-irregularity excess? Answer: -3.7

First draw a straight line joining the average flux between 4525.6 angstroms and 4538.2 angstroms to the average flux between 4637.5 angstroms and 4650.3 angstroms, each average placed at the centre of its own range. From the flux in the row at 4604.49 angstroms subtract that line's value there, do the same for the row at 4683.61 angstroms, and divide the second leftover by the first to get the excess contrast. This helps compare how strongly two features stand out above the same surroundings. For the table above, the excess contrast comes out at -0.5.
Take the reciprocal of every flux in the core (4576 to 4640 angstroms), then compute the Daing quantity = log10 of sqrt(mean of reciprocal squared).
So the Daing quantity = -1.84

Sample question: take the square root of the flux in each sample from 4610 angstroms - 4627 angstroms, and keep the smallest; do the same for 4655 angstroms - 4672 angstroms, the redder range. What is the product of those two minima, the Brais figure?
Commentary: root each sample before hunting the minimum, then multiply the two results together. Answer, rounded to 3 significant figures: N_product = 63.0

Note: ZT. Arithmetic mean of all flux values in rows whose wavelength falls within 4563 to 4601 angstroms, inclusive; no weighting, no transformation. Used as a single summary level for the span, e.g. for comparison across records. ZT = 67.1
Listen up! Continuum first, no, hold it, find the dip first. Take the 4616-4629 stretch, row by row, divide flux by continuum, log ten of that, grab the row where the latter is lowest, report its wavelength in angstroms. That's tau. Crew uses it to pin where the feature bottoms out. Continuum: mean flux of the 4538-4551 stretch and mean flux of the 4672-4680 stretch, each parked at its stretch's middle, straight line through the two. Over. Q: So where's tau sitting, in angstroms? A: 4625.74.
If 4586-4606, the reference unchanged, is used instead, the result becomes 4600.25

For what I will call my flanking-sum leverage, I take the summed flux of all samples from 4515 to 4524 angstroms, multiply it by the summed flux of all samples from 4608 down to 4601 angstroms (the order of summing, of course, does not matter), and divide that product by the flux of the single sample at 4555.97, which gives 825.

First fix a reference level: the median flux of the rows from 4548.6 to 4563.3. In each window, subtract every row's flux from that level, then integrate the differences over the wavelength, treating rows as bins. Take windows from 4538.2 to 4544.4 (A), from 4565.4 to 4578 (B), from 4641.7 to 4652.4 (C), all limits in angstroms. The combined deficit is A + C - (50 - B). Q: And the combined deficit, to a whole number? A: -28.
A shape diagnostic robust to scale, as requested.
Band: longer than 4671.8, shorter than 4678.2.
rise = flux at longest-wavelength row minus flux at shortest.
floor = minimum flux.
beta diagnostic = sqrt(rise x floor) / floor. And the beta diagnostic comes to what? 0.22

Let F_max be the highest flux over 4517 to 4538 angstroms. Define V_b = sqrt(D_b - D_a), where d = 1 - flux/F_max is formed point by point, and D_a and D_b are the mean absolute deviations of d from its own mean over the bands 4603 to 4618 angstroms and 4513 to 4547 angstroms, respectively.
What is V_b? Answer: 0.209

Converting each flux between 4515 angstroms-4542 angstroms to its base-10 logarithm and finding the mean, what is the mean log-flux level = 1.79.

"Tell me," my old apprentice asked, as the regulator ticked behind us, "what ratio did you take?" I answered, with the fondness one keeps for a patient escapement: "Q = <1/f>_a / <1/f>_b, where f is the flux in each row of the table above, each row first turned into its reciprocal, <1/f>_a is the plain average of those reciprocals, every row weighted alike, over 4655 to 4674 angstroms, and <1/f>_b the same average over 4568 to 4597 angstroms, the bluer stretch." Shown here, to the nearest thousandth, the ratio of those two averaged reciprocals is 1.013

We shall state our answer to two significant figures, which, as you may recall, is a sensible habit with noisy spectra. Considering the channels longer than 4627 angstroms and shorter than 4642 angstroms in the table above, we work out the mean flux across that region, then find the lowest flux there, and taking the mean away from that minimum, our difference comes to -3.2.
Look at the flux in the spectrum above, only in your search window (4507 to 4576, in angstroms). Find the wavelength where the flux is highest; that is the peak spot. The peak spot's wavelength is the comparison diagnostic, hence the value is 4574.89 angstroms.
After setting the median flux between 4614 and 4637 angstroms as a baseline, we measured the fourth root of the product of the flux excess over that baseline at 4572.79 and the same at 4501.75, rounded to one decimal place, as 1.9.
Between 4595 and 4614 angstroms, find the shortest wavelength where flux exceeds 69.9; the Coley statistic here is 4606.61 angstroms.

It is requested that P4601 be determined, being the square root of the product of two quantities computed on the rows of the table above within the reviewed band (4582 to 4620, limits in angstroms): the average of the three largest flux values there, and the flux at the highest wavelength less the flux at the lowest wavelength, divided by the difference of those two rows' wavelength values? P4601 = 3.2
